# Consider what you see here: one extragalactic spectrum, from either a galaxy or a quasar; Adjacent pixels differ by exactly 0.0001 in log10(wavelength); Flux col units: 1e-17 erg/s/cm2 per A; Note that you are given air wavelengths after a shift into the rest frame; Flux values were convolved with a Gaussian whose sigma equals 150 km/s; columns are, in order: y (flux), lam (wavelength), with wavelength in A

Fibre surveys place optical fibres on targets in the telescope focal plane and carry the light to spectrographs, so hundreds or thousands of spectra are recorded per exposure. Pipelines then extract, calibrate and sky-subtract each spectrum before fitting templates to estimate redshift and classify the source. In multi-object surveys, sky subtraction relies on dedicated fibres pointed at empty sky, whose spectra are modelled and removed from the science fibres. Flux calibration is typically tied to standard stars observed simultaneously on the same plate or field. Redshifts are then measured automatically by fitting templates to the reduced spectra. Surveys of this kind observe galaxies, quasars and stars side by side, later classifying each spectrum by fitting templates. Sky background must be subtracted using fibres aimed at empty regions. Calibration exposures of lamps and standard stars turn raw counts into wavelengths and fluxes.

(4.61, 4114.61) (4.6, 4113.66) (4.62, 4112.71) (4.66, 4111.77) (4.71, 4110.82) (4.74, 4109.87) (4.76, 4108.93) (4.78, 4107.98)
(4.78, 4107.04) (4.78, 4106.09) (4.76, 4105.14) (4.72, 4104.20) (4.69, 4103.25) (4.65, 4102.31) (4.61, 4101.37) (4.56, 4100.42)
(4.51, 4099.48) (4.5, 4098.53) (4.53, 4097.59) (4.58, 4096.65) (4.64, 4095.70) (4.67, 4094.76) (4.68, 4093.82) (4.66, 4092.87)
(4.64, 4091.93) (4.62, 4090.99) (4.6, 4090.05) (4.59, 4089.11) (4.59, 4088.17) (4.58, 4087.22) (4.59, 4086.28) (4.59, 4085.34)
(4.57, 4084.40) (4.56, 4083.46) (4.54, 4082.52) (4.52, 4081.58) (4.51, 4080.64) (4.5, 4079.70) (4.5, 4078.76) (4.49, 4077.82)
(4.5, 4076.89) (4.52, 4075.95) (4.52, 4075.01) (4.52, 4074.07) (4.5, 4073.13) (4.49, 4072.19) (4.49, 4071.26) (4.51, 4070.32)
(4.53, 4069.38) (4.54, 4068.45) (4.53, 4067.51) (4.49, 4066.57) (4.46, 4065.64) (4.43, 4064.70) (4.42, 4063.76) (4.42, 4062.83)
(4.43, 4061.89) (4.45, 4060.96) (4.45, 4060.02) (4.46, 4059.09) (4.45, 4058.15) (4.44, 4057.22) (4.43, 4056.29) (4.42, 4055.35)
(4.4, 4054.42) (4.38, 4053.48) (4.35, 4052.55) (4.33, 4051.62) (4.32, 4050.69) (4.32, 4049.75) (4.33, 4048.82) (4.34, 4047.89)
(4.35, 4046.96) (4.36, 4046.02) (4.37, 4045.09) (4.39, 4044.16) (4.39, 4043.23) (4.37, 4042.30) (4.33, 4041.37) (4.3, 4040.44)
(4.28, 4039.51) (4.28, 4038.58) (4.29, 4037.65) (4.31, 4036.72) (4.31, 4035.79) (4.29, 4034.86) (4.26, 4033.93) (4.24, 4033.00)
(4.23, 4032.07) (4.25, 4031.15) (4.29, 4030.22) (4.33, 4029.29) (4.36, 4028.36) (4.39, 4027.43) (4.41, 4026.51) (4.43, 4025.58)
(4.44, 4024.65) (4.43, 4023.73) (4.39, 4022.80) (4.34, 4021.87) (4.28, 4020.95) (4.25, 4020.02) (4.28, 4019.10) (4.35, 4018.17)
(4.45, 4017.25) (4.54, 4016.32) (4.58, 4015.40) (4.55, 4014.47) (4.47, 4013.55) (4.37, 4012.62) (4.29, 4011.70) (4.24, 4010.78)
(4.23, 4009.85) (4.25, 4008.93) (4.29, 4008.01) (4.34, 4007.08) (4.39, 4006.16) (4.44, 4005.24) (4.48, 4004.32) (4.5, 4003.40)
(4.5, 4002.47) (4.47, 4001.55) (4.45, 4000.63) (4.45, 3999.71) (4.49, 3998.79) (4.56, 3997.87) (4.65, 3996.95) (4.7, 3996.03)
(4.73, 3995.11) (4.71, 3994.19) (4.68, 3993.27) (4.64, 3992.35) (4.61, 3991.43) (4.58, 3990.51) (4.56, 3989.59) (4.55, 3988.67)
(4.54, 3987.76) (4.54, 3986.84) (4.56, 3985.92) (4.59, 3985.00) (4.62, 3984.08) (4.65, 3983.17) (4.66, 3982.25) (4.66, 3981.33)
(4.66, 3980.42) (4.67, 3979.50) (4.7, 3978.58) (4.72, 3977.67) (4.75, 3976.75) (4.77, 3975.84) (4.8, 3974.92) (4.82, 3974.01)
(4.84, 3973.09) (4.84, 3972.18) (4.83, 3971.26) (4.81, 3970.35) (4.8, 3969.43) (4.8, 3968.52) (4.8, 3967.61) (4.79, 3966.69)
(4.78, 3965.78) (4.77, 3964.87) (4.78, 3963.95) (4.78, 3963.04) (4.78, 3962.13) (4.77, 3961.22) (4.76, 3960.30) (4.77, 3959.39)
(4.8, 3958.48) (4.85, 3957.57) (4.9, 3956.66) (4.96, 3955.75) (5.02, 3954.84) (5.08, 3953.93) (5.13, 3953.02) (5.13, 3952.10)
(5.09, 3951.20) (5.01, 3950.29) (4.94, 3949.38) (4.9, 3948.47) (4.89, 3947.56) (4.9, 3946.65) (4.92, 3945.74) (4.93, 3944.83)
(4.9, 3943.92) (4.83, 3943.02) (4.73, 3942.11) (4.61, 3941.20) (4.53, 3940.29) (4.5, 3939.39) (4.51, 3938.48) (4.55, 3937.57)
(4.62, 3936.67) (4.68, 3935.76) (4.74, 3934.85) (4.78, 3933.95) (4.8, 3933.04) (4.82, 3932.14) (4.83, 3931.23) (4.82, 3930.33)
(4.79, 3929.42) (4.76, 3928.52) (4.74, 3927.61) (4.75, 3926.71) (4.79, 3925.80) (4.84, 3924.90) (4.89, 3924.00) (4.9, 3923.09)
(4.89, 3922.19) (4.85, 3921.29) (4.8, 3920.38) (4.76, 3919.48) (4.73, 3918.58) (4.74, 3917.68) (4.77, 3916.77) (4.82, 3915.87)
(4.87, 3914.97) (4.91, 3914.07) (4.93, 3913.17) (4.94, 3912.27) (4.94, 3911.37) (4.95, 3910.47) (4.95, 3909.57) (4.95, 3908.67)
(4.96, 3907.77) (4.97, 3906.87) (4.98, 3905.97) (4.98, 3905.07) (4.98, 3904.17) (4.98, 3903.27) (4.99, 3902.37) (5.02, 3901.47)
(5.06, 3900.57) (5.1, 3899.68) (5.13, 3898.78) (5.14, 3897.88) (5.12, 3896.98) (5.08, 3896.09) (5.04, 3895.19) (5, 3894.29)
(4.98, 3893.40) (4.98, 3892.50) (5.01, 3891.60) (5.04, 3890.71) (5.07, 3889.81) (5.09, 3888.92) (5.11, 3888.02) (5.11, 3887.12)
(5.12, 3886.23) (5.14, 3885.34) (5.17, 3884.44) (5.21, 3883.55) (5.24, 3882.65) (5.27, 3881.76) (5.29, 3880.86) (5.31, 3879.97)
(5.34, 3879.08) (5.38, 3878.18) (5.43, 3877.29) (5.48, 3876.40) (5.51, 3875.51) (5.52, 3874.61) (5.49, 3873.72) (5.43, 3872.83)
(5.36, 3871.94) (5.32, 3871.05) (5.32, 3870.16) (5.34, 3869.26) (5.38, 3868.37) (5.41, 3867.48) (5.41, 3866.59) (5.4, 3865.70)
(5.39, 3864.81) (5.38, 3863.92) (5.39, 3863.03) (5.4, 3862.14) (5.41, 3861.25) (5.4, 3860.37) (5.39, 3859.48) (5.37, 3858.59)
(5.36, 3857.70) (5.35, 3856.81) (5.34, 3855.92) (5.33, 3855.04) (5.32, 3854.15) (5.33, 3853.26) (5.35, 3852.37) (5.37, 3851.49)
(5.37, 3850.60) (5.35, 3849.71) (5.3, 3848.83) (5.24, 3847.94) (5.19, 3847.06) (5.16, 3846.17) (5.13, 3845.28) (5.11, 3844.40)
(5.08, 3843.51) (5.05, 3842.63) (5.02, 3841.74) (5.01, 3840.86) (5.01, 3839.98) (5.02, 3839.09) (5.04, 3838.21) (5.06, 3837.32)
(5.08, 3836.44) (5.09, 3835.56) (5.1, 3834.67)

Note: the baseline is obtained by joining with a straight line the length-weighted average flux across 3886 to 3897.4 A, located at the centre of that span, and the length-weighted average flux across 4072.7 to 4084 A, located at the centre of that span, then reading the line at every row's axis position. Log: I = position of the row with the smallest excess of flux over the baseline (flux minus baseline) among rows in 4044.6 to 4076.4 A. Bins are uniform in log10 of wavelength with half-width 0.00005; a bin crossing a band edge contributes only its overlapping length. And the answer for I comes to 4049.75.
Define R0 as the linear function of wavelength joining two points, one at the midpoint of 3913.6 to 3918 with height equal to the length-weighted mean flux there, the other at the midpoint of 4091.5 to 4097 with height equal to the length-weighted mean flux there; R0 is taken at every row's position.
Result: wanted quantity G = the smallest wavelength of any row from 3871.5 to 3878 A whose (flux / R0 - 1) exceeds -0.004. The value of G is 3871.94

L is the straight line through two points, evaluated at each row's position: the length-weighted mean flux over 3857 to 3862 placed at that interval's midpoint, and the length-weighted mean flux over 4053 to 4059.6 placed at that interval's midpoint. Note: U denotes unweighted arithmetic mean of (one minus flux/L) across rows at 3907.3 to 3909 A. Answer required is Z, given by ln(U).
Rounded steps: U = 0.038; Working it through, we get -3.3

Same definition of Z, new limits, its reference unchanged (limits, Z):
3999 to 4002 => -3.0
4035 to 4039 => -3.0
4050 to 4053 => -3.6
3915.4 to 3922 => -2.8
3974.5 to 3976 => -4.9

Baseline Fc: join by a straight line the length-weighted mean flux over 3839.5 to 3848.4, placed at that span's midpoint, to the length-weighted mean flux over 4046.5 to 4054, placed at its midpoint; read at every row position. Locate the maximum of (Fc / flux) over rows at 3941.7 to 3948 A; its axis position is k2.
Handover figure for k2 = 3942.11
